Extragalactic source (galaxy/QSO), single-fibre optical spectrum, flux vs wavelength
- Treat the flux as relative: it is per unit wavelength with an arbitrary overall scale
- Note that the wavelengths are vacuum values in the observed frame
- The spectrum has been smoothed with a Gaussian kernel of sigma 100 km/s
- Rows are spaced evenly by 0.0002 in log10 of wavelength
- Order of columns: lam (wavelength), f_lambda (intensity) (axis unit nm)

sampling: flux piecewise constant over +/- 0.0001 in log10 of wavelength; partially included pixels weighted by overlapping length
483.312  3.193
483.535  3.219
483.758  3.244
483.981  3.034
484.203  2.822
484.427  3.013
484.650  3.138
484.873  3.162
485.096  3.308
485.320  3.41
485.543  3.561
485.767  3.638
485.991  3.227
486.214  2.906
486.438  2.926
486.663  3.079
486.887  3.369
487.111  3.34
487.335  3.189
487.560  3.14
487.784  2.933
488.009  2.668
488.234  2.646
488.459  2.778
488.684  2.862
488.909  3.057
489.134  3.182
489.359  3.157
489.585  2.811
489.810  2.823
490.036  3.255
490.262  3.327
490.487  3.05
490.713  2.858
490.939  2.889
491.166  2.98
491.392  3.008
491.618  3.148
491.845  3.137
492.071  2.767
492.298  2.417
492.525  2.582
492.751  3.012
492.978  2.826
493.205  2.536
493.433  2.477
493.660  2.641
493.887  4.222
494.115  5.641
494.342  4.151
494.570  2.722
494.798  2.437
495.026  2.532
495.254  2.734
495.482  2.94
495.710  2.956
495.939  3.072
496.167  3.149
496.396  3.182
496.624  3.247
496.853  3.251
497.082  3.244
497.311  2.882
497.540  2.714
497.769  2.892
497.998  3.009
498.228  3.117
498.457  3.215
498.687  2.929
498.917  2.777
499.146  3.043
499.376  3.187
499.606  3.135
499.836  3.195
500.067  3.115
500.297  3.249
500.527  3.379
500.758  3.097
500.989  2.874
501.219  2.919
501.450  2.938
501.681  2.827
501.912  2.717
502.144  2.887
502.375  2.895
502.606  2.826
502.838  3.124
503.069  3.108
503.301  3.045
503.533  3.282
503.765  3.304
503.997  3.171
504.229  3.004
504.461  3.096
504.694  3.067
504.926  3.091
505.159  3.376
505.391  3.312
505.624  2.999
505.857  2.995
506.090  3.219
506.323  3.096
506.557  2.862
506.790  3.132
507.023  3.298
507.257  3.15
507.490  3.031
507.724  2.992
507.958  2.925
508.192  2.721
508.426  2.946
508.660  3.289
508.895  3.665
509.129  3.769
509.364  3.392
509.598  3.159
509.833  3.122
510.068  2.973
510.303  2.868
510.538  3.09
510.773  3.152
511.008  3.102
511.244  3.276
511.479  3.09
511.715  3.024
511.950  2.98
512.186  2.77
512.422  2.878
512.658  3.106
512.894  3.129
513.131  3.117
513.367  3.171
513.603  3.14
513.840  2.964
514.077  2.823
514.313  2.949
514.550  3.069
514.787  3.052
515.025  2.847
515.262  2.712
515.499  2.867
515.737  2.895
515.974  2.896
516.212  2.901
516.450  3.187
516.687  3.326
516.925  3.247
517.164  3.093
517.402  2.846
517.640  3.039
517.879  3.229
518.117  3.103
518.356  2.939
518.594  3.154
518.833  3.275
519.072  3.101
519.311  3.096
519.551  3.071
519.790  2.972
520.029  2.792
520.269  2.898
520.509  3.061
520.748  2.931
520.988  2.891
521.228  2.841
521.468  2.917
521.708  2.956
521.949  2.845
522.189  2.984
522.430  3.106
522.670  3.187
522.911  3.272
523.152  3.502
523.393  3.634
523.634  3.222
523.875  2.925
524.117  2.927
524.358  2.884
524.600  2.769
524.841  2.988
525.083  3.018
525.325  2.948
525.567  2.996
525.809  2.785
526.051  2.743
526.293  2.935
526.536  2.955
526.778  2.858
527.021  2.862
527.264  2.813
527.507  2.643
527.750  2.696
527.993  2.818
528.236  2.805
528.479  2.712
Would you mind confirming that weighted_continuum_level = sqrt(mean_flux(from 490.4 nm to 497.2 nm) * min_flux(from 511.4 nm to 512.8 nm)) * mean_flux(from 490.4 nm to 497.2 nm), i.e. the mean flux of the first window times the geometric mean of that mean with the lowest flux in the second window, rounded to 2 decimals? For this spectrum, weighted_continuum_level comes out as 8.91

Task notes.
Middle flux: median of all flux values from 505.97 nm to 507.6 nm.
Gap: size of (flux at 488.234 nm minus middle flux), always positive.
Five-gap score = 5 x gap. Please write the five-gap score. 2.4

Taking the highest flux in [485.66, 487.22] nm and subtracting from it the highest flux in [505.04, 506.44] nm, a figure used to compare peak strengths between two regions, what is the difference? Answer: 0.26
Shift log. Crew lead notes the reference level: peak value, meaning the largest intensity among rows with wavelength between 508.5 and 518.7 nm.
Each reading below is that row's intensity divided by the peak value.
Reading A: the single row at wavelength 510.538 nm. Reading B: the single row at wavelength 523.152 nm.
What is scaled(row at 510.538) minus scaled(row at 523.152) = -0.109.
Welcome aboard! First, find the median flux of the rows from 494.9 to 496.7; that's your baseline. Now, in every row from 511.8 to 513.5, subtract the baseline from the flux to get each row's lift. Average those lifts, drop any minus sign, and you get 0.01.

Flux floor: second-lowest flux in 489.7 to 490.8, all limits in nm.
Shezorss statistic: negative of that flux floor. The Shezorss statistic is -2.86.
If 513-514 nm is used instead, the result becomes -3.12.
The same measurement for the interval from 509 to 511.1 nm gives -2.97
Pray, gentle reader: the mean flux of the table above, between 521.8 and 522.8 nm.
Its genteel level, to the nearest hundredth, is 3.03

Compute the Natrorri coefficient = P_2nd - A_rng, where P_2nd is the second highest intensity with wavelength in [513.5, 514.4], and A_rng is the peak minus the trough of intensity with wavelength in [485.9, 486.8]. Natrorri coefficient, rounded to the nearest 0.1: 2.6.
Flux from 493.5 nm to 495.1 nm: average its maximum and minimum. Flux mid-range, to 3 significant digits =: 4.04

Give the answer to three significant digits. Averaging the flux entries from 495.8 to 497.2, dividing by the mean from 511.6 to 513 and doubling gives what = 2.14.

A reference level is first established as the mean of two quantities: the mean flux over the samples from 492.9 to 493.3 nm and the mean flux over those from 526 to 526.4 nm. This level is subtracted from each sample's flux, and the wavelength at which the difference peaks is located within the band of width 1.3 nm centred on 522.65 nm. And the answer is 523.152 nm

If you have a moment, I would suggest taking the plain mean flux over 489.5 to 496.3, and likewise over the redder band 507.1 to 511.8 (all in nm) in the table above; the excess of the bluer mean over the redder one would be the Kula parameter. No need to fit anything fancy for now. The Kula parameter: -0.10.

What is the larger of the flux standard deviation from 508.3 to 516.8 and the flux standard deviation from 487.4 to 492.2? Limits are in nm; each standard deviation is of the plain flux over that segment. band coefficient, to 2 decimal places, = 0.22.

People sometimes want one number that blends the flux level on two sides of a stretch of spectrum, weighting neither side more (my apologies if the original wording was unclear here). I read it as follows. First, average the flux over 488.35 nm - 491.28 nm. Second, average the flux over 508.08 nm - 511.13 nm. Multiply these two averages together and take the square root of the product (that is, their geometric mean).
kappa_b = 3.09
